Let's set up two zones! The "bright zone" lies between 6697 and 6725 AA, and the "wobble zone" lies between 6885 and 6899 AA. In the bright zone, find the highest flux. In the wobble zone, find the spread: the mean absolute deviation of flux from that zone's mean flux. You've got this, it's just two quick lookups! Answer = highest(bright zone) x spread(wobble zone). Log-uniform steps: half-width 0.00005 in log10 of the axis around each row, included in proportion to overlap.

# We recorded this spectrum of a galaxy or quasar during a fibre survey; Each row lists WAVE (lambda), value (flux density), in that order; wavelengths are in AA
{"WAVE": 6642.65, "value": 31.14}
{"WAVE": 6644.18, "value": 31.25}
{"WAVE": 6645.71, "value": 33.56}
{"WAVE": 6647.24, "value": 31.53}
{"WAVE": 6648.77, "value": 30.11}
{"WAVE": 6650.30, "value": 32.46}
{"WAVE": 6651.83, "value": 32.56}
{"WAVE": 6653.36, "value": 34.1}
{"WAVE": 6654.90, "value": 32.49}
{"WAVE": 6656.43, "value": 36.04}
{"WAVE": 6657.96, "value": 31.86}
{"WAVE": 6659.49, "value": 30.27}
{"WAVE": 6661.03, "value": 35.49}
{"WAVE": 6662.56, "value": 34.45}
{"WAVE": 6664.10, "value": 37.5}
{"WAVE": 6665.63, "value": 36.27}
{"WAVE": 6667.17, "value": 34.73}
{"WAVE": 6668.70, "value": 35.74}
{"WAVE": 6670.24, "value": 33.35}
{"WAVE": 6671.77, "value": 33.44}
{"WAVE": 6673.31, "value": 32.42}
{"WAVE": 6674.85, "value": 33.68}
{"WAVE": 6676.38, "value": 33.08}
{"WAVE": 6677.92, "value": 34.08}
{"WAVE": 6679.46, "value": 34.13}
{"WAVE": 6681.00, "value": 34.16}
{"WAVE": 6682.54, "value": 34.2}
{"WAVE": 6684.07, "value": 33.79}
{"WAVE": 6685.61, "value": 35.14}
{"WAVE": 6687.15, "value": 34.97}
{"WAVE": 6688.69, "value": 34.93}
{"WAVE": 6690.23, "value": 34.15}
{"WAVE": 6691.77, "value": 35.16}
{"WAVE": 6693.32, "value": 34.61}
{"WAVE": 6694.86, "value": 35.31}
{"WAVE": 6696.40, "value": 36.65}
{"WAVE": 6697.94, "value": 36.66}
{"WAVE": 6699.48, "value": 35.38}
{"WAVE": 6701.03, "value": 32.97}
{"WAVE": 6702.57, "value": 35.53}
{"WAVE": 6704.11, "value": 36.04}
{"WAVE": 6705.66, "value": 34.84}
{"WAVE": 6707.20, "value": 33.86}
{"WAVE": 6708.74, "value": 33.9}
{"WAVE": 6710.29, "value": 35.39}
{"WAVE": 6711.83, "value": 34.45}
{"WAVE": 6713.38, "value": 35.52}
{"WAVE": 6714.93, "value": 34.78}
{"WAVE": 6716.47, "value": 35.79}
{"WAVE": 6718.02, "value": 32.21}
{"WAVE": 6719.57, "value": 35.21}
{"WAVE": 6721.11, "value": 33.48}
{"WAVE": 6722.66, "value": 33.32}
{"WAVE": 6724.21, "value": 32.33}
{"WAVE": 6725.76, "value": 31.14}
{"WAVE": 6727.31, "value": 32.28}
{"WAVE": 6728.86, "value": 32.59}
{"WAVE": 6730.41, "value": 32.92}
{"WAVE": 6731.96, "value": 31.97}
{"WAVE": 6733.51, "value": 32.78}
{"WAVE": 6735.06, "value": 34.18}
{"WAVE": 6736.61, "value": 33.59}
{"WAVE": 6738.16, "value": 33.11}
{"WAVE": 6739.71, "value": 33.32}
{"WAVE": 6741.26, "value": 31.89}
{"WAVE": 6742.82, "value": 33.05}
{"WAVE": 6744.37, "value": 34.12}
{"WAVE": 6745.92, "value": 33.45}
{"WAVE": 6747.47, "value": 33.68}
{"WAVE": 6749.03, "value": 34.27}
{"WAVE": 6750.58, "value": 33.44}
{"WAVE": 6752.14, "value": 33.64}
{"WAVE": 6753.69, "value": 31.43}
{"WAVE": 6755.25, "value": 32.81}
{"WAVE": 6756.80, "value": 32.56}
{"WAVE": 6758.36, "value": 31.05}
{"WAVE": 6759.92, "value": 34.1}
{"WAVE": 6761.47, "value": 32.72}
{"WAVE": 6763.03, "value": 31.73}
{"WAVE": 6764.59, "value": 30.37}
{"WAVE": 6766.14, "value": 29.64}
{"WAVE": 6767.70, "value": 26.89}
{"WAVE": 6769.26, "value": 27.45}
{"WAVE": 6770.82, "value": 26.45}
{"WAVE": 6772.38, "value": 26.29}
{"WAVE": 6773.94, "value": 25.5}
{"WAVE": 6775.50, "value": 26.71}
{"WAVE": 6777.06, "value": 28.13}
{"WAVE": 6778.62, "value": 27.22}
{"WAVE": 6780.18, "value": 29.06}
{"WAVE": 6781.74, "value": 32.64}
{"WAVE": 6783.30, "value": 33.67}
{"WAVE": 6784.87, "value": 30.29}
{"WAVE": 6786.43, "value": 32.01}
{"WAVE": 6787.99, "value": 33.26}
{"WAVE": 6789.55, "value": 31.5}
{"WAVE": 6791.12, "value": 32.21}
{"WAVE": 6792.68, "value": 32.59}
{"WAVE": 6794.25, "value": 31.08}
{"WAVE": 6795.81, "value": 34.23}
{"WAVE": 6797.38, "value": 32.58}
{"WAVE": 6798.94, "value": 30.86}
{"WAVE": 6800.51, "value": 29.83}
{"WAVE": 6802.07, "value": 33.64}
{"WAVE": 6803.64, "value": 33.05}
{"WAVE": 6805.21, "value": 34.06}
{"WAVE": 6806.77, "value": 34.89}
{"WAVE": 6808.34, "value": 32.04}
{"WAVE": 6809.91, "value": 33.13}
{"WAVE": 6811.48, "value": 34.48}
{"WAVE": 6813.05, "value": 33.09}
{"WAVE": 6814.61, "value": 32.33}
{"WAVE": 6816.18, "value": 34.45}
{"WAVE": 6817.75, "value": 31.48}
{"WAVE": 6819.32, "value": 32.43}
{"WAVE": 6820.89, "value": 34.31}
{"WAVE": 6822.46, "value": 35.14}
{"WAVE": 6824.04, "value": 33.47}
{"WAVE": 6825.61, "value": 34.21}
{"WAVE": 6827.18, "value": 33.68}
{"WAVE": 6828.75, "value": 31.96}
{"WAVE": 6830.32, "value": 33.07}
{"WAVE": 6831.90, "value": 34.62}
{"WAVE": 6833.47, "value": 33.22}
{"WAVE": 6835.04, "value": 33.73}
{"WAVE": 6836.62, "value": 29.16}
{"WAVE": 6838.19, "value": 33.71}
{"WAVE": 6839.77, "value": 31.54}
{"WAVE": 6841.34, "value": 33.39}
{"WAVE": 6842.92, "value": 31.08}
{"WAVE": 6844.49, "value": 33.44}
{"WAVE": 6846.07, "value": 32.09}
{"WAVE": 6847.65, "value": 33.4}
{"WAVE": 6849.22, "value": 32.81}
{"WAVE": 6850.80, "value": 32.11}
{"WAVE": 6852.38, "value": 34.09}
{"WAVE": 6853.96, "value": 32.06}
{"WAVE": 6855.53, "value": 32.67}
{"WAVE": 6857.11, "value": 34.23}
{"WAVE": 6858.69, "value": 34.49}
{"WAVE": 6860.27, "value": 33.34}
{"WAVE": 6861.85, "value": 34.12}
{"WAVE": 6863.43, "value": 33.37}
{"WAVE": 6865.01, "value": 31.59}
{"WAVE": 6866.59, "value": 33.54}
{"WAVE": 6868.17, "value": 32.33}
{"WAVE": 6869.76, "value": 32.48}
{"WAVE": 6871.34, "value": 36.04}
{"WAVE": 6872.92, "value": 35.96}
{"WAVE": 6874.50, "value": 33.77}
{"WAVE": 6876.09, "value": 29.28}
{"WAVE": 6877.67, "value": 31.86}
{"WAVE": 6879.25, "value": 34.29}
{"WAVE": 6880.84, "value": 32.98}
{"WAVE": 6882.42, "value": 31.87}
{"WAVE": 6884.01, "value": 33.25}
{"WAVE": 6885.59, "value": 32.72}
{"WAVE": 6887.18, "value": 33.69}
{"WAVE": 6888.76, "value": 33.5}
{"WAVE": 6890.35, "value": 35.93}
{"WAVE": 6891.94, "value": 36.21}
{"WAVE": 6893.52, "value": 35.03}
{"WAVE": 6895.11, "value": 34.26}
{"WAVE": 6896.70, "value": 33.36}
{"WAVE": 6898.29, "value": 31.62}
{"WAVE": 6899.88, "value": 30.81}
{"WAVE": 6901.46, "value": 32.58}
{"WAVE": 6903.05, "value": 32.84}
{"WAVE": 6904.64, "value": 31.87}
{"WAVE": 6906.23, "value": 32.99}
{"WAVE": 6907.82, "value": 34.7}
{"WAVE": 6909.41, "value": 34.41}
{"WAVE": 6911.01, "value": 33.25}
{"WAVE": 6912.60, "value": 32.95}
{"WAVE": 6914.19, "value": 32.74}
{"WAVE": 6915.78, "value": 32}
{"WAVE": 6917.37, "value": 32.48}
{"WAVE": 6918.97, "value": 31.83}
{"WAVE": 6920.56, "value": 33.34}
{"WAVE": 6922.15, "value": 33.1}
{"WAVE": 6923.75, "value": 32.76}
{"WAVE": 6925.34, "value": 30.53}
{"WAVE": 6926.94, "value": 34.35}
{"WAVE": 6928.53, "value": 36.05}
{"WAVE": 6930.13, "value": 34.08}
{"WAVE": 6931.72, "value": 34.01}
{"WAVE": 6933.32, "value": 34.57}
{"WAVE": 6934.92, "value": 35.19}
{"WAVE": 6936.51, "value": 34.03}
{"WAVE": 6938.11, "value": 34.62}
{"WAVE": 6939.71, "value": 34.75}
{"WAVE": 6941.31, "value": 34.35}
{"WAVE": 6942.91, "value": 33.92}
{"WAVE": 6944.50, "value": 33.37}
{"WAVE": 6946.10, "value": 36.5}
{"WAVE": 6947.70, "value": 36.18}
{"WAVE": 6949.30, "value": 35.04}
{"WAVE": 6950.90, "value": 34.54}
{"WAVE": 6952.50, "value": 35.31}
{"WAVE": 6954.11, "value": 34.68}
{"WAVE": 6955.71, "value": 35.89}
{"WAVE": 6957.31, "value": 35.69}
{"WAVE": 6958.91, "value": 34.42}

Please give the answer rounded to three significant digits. 43.1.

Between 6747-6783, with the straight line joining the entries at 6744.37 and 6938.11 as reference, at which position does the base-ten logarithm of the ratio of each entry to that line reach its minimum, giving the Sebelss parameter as 6773.94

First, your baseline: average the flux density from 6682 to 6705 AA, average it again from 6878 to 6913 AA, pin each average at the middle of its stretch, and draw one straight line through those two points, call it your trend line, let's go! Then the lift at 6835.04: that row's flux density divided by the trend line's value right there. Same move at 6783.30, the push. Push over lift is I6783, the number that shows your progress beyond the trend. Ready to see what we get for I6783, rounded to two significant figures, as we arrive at 0.99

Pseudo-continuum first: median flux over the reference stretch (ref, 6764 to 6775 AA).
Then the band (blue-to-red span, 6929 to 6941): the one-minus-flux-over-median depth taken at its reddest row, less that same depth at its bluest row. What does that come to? -0.02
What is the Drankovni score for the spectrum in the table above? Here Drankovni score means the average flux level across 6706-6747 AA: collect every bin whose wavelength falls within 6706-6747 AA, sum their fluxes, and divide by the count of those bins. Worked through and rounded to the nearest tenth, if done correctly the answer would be 33.5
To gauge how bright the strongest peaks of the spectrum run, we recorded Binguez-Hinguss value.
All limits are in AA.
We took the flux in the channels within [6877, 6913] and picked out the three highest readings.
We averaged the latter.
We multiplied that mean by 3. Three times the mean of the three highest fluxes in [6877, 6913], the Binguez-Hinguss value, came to 107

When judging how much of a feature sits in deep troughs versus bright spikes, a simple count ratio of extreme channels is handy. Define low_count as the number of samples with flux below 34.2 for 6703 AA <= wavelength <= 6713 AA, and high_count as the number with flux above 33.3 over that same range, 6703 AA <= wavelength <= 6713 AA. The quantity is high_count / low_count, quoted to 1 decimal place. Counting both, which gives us 3.0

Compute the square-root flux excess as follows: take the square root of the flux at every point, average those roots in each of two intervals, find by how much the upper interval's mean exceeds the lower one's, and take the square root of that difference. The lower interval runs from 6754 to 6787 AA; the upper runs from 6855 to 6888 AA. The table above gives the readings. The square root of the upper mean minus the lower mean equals 0.55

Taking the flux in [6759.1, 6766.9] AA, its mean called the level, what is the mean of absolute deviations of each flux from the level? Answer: 1.4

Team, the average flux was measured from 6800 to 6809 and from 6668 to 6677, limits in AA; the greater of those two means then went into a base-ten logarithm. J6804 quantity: 1.53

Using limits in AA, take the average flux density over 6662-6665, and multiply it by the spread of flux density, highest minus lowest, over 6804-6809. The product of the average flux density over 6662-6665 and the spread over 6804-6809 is 103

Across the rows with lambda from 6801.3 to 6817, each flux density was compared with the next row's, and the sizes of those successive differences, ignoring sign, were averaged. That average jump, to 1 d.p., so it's 1.3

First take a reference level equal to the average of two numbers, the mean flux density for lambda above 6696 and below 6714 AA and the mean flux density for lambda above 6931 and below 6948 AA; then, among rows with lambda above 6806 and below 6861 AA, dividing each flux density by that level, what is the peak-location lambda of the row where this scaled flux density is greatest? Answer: 6822.46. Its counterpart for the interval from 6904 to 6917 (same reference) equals 6907.82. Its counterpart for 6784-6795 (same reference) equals 6787.99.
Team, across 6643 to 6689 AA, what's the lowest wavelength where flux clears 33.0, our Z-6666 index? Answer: 6645.71 AA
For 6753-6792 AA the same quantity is 6759.92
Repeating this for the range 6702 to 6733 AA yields 6702.57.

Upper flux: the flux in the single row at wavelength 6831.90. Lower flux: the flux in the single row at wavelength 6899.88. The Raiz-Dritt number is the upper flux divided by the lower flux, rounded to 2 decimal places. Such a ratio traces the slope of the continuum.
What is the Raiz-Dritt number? 1.12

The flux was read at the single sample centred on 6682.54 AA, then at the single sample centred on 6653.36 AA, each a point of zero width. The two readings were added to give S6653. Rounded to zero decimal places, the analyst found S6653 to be 68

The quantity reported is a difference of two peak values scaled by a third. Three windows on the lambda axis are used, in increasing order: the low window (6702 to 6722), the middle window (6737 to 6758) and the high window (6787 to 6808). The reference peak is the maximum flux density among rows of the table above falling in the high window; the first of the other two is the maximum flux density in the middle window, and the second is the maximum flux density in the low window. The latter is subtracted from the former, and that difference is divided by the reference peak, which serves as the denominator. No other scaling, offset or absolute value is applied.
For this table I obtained -0.05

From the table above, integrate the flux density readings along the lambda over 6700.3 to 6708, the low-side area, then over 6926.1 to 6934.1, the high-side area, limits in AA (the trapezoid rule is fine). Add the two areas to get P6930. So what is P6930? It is 544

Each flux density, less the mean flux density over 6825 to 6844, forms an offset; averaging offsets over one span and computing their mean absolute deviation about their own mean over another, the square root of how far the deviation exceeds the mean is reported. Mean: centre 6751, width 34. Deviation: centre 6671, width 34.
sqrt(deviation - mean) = 1.2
